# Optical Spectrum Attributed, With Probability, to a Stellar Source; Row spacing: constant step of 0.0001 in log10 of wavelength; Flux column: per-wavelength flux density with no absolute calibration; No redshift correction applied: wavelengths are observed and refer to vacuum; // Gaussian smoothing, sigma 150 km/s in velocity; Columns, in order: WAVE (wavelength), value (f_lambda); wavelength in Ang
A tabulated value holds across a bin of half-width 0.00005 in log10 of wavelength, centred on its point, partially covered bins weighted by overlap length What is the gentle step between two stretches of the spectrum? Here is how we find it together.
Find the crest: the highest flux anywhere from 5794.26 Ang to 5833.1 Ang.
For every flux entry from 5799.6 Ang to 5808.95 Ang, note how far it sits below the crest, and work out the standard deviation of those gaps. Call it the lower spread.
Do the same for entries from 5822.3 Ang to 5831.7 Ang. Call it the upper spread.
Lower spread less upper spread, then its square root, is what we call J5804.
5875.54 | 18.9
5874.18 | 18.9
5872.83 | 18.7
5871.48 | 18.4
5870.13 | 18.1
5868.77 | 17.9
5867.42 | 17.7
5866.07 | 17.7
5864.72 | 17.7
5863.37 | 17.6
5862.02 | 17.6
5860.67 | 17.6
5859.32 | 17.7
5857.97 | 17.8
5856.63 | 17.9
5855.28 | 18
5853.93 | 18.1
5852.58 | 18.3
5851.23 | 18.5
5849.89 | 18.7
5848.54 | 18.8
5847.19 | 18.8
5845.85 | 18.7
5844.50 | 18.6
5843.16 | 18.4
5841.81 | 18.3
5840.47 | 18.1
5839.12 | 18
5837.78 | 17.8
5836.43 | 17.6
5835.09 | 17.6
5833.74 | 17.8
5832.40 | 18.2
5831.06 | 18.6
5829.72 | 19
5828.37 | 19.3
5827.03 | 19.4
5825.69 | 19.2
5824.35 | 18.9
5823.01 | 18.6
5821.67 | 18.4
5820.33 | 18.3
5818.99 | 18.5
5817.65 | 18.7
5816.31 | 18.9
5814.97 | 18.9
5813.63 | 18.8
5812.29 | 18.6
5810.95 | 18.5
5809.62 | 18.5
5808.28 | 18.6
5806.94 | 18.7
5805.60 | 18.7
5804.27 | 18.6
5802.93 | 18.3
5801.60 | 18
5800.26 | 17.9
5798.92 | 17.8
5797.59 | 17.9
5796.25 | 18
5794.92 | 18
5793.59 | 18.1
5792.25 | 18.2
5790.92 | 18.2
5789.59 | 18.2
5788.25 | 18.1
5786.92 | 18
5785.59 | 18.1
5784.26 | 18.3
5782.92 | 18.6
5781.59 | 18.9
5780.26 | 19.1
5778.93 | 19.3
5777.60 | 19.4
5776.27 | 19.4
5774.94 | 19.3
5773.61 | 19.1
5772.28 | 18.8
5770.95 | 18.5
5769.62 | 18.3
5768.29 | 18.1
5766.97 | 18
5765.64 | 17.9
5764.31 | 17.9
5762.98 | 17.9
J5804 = 0.12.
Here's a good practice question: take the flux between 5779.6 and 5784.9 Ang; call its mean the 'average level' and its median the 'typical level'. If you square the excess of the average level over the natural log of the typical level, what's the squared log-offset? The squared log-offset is 249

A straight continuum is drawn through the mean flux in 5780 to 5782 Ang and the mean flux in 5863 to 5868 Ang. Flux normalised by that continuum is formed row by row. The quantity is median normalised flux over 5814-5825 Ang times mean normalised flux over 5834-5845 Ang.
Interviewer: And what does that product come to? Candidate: 1.01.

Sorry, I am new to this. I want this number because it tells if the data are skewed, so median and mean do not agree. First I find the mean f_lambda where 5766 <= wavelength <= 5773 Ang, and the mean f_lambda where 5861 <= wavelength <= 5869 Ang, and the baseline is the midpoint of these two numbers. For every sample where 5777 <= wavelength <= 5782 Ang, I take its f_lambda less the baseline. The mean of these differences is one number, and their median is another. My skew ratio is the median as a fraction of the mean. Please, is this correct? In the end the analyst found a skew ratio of 1.0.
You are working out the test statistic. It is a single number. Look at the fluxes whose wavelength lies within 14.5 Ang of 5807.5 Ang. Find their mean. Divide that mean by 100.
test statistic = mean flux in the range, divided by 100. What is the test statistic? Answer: 0.184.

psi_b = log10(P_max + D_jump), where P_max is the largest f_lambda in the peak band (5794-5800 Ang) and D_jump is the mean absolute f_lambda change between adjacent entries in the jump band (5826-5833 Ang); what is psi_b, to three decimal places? 1.262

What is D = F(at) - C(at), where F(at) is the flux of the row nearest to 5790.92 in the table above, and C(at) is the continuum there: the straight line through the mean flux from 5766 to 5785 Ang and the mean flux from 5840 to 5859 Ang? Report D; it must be -0.5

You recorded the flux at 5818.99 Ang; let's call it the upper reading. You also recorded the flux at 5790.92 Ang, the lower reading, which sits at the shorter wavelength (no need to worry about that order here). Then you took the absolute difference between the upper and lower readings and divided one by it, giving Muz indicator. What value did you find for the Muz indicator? 3.3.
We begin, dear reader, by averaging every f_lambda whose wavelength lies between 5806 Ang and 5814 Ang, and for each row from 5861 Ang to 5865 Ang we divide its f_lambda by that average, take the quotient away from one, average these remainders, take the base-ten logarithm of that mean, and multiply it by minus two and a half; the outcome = 3.2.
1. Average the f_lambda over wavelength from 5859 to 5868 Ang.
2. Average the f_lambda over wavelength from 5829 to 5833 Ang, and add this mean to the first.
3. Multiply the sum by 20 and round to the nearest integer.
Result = 725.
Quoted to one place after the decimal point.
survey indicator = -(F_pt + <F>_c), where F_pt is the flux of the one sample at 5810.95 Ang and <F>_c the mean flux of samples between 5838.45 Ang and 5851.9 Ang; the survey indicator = -37.0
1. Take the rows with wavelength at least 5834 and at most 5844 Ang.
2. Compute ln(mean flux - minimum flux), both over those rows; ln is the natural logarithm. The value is -1.0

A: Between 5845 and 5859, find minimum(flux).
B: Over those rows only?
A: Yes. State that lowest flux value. 17.8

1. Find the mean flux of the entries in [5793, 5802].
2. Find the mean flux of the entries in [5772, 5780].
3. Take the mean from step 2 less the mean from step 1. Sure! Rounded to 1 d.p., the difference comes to 1.3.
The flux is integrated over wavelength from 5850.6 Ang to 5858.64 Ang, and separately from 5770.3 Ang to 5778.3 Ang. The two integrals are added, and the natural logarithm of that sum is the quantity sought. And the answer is 5.70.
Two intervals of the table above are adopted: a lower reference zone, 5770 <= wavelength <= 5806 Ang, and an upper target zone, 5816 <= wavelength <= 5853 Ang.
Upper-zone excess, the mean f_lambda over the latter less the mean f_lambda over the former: 0.03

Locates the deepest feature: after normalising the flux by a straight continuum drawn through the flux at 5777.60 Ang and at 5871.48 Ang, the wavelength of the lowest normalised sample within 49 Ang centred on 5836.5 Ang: 5835.09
